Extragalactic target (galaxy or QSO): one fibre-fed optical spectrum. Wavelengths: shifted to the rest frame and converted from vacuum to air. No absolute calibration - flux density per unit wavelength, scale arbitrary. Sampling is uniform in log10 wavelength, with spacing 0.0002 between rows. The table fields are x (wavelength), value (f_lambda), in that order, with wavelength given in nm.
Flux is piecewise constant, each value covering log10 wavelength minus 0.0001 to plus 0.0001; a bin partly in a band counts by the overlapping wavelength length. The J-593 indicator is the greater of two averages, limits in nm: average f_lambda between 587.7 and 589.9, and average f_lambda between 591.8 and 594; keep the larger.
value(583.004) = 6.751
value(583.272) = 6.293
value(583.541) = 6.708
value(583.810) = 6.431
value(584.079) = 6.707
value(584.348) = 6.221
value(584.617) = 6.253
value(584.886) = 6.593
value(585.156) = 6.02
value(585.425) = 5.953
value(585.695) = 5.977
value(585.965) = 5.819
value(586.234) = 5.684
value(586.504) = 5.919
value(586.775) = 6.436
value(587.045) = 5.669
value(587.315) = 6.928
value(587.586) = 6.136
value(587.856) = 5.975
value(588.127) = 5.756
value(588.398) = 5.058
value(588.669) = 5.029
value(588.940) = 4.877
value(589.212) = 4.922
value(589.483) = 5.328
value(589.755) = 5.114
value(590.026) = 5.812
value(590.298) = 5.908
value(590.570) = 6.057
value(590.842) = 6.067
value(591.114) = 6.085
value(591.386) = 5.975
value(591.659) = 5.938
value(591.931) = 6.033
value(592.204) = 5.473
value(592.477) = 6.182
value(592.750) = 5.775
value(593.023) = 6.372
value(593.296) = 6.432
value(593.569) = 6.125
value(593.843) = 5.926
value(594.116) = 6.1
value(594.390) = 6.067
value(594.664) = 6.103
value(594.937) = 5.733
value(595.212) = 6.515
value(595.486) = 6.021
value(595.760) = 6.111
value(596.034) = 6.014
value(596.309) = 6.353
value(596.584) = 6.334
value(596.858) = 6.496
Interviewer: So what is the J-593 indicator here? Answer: 6.04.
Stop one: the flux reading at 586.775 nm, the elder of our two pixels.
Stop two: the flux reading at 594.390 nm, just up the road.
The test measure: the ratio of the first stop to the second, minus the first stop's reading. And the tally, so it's -5.4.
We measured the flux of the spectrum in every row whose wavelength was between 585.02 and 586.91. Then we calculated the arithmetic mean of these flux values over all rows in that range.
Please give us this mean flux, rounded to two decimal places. 5.97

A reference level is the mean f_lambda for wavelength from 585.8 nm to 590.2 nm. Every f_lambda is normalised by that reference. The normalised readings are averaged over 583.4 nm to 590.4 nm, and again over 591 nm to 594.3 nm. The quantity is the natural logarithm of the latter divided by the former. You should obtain 0.02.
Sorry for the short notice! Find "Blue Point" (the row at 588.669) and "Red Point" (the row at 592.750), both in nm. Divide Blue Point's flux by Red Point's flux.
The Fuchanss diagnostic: 0.87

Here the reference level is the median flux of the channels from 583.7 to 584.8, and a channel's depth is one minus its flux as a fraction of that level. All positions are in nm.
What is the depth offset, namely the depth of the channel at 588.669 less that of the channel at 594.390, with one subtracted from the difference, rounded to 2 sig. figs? -0.84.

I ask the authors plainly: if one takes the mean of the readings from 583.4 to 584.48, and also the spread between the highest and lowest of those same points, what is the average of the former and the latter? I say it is 3.50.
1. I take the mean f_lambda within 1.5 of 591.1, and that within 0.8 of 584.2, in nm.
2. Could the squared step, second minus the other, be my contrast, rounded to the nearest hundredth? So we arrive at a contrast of 0.37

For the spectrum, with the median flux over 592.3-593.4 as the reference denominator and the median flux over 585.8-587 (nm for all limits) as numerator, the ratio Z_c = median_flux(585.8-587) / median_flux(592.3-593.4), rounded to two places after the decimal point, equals 0.94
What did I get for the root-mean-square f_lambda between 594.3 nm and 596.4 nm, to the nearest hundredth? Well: 6.12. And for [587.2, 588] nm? 6.36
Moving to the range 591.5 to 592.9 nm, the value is 5.89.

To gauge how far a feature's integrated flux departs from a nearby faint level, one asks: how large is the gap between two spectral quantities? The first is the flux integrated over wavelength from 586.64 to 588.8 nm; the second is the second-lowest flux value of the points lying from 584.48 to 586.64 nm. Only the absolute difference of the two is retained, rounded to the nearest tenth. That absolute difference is 6.9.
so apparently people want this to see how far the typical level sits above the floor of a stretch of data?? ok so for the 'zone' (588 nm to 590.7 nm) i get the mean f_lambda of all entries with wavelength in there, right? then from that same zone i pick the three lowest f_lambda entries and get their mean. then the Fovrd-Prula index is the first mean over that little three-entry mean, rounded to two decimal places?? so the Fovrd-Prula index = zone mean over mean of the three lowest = 1.09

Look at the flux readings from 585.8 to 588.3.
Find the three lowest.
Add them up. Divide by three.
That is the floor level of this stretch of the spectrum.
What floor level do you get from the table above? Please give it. 5.7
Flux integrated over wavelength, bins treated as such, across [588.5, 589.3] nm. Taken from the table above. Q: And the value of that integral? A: 4.0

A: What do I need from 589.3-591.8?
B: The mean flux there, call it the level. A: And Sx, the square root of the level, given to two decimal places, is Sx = 2.41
